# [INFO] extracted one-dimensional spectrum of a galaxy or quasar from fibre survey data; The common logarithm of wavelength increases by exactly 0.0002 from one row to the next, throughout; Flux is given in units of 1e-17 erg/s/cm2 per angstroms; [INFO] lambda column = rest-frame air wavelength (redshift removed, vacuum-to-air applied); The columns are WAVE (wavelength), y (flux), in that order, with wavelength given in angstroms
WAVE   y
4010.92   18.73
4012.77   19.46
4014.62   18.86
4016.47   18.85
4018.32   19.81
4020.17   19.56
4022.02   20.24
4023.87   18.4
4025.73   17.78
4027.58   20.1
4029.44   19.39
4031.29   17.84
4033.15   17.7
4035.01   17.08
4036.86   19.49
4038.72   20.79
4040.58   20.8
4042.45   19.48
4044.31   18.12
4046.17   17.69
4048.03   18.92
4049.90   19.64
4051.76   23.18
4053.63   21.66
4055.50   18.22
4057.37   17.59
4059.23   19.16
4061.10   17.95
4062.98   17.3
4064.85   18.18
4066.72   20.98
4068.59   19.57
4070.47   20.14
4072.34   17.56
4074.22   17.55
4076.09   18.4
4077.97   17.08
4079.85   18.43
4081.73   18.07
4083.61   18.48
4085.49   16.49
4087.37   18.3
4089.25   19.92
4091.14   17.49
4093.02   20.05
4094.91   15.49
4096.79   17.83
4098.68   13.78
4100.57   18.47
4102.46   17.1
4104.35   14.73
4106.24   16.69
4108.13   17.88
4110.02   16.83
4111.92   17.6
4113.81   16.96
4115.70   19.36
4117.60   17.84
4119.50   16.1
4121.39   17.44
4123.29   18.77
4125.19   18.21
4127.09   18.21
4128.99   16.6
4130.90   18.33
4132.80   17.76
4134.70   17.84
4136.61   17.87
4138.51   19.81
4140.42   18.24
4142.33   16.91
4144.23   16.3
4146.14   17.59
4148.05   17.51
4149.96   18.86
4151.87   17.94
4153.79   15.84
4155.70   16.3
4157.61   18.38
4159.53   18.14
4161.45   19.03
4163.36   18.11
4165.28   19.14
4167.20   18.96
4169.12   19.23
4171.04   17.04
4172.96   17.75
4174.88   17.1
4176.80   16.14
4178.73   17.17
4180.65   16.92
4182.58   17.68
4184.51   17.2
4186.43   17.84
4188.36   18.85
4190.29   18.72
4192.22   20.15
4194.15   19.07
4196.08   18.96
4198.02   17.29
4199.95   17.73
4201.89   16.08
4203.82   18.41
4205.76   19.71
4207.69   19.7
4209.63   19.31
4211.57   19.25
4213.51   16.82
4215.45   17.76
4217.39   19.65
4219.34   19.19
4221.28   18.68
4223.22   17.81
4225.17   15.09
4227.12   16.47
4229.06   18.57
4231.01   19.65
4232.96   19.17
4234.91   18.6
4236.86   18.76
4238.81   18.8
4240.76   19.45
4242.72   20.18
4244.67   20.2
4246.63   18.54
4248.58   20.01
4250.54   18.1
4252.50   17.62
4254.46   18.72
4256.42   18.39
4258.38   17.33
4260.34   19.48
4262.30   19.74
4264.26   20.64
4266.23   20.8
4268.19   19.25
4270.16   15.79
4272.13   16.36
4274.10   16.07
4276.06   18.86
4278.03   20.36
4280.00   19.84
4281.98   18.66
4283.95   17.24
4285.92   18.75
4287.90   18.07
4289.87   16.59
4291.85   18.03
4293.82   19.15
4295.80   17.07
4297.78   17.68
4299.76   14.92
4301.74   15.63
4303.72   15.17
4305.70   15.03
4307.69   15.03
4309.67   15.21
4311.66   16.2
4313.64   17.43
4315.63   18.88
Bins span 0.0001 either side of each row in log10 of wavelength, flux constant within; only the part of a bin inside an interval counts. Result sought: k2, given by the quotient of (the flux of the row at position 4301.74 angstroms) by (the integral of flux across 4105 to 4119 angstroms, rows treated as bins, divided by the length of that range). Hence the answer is 0.89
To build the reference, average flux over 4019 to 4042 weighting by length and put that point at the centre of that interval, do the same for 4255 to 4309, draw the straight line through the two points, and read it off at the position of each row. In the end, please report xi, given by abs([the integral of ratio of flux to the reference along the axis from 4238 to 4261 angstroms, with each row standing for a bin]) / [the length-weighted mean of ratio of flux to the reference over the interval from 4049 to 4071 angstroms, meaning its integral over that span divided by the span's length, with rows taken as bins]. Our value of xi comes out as 23.6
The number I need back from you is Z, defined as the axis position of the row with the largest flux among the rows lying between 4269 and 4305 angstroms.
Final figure 4278.03 angstroms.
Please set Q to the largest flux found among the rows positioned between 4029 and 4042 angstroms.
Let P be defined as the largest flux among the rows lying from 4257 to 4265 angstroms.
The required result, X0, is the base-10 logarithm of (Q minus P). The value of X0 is -0.8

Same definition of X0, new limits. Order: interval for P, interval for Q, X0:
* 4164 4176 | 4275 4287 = 0.1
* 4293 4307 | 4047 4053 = 0.6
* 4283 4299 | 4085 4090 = -0.1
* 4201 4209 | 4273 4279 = -0.2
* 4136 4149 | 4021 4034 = -0.4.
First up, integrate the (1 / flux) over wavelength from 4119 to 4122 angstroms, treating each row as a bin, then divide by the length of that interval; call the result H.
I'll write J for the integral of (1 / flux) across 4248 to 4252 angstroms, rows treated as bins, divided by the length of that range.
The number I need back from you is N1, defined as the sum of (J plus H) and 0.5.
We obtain 0.613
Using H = 0.0598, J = 0.0533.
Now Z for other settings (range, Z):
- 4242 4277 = 4266.23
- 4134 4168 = 4138.51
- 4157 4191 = 4169.12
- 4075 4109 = 4093.02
